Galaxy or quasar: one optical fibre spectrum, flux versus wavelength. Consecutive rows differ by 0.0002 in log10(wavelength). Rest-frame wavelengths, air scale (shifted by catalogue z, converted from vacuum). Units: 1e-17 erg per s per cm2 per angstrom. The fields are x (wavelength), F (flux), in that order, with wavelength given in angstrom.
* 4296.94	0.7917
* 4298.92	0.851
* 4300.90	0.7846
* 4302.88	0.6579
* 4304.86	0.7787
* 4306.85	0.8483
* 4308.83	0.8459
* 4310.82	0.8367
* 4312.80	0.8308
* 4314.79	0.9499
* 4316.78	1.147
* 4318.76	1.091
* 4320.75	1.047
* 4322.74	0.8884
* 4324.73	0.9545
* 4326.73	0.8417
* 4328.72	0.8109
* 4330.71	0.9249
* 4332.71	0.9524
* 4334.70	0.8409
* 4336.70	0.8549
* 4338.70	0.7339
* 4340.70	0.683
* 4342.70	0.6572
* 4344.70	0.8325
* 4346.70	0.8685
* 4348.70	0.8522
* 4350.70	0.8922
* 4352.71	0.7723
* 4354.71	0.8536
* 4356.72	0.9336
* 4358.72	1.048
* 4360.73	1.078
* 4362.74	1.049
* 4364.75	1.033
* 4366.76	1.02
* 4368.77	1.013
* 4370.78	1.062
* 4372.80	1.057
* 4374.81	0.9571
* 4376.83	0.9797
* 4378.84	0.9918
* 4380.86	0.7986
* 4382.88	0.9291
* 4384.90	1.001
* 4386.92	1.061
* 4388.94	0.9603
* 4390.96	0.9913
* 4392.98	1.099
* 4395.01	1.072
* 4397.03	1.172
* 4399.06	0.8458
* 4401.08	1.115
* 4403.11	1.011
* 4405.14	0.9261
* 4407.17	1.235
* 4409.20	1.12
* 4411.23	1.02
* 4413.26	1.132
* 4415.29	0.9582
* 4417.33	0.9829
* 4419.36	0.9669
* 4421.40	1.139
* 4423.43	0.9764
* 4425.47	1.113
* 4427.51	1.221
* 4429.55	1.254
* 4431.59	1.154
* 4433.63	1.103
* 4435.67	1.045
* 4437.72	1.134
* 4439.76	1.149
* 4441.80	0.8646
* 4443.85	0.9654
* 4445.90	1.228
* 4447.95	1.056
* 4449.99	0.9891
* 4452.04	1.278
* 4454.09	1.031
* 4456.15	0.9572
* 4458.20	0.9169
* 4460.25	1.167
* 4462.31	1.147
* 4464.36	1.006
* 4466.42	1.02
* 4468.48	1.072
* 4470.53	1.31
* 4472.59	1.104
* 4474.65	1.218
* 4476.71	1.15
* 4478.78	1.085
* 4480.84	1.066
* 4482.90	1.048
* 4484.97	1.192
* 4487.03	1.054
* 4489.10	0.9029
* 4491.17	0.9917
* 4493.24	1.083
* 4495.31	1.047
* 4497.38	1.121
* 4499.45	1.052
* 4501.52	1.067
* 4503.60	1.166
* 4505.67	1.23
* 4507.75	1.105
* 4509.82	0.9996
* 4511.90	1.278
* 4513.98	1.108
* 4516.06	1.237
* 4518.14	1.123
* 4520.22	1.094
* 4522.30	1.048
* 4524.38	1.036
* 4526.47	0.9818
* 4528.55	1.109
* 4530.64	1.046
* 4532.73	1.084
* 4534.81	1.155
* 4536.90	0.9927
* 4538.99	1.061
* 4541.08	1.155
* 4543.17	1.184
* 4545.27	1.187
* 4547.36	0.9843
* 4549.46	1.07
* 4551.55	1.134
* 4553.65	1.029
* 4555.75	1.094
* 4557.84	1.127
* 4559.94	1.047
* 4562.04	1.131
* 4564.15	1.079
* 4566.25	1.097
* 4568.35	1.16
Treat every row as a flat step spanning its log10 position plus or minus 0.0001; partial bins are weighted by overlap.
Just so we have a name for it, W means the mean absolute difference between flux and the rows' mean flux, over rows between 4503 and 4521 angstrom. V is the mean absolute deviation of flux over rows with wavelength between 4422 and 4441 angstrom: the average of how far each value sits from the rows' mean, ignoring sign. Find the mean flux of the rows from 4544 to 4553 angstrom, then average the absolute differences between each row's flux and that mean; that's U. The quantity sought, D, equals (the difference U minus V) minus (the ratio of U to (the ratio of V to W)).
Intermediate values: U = 0.067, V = 0.06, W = 0.0700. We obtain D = -0.071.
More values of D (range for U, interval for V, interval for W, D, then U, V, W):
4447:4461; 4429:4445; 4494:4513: -0.071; 0.095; 0.09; 0.0714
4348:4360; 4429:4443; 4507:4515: -0.079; 0.066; 0.08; 0.0777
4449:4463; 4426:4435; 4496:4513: -0.092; 0.110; 0.05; 0.0730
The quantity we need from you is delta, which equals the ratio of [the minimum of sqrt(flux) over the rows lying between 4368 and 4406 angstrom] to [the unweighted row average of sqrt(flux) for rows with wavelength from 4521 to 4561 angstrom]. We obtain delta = 0.86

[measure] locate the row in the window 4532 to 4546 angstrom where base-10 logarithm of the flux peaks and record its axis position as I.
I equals 4545.27 angstrom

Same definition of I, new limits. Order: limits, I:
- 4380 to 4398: 4397.03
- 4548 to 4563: 4551.55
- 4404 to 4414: 4407.17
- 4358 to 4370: 4360.73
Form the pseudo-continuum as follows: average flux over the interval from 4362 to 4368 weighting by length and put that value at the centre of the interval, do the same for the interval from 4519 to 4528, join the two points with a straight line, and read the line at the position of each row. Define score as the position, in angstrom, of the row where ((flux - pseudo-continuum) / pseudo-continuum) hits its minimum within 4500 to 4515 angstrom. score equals 4509.82 angstrom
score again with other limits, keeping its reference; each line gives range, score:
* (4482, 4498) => 4489.10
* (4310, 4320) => 4312.80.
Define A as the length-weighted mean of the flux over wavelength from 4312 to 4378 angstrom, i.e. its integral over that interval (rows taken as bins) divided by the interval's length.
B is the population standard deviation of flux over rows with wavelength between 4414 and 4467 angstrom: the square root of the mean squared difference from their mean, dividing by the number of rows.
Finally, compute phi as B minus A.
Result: -0.82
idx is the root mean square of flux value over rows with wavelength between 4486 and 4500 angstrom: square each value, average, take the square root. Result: 1.04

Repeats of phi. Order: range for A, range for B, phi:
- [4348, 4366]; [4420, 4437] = -0.86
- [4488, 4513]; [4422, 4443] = -0.98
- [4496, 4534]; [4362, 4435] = -1.00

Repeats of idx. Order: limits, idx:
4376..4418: 1.02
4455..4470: 1.04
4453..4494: 1.08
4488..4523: 1.10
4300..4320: 0.89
